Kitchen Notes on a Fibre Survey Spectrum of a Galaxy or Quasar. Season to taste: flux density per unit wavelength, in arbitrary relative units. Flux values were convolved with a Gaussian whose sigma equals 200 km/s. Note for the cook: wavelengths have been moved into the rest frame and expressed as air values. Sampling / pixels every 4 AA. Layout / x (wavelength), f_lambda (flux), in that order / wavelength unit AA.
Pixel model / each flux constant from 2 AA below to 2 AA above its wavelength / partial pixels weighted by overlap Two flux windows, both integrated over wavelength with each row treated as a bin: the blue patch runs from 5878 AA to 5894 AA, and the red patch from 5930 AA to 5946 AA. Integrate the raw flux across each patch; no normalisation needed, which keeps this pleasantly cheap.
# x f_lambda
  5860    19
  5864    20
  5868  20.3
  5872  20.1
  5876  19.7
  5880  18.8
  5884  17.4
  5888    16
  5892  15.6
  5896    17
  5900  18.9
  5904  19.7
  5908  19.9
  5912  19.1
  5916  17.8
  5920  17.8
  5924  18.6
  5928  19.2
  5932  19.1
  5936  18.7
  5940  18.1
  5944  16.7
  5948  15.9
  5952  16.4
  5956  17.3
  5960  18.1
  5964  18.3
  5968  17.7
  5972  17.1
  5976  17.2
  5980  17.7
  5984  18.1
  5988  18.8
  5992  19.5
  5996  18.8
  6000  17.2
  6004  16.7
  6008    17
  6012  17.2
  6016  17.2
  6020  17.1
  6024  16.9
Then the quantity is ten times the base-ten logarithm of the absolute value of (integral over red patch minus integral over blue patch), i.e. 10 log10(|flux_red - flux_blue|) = 12.8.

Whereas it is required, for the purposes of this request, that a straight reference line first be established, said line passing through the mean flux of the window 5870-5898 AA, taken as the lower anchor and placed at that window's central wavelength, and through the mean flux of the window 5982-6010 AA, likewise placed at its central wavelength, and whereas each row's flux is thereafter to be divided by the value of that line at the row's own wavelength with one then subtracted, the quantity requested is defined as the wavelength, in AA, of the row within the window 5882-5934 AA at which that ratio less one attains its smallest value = 5892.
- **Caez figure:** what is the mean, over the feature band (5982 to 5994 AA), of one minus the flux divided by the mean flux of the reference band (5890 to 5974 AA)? -0.05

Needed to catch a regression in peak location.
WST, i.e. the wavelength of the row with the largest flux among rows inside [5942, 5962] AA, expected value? 5960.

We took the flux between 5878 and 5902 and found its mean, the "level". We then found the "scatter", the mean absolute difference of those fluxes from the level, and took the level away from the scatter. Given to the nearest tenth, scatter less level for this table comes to -16.2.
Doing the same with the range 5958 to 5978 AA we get -17.3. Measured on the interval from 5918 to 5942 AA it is -18.2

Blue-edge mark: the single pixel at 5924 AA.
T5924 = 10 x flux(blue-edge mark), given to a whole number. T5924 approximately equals 186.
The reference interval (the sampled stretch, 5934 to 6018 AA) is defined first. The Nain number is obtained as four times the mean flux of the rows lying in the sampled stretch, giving 70.4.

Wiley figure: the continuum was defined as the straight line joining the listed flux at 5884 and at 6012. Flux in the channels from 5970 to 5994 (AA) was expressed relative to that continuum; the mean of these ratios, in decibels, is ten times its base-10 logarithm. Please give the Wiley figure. 0.20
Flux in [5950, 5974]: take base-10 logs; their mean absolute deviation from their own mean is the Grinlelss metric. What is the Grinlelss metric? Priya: 0.014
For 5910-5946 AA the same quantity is 0.016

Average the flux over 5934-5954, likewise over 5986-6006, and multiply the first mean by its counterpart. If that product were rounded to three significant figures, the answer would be 312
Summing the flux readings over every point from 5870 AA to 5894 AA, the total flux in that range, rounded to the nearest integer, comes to 108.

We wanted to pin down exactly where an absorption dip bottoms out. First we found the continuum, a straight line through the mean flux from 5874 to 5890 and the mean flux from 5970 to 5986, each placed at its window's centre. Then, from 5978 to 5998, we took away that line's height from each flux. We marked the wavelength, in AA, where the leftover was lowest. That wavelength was 5980 AA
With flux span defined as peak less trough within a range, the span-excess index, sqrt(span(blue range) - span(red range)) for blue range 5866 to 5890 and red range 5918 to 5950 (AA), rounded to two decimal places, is 1.00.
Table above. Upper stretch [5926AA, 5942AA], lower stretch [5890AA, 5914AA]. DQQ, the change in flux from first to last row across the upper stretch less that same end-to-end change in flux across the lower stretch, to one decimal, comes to -4.6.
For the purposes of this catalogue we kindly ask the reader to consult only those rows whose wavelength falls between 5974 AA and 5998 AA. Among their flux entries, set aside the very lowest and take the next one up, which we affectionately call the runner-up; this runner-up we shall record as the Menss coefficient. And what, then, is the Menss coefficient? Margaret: 17.7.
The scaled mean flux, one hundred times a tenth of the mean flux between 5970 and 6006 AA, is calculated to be 179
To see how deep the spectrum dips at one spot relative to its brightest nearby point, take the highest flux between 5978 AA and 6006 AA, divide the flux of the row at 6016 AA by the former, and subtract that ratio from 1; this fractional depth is 0.12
